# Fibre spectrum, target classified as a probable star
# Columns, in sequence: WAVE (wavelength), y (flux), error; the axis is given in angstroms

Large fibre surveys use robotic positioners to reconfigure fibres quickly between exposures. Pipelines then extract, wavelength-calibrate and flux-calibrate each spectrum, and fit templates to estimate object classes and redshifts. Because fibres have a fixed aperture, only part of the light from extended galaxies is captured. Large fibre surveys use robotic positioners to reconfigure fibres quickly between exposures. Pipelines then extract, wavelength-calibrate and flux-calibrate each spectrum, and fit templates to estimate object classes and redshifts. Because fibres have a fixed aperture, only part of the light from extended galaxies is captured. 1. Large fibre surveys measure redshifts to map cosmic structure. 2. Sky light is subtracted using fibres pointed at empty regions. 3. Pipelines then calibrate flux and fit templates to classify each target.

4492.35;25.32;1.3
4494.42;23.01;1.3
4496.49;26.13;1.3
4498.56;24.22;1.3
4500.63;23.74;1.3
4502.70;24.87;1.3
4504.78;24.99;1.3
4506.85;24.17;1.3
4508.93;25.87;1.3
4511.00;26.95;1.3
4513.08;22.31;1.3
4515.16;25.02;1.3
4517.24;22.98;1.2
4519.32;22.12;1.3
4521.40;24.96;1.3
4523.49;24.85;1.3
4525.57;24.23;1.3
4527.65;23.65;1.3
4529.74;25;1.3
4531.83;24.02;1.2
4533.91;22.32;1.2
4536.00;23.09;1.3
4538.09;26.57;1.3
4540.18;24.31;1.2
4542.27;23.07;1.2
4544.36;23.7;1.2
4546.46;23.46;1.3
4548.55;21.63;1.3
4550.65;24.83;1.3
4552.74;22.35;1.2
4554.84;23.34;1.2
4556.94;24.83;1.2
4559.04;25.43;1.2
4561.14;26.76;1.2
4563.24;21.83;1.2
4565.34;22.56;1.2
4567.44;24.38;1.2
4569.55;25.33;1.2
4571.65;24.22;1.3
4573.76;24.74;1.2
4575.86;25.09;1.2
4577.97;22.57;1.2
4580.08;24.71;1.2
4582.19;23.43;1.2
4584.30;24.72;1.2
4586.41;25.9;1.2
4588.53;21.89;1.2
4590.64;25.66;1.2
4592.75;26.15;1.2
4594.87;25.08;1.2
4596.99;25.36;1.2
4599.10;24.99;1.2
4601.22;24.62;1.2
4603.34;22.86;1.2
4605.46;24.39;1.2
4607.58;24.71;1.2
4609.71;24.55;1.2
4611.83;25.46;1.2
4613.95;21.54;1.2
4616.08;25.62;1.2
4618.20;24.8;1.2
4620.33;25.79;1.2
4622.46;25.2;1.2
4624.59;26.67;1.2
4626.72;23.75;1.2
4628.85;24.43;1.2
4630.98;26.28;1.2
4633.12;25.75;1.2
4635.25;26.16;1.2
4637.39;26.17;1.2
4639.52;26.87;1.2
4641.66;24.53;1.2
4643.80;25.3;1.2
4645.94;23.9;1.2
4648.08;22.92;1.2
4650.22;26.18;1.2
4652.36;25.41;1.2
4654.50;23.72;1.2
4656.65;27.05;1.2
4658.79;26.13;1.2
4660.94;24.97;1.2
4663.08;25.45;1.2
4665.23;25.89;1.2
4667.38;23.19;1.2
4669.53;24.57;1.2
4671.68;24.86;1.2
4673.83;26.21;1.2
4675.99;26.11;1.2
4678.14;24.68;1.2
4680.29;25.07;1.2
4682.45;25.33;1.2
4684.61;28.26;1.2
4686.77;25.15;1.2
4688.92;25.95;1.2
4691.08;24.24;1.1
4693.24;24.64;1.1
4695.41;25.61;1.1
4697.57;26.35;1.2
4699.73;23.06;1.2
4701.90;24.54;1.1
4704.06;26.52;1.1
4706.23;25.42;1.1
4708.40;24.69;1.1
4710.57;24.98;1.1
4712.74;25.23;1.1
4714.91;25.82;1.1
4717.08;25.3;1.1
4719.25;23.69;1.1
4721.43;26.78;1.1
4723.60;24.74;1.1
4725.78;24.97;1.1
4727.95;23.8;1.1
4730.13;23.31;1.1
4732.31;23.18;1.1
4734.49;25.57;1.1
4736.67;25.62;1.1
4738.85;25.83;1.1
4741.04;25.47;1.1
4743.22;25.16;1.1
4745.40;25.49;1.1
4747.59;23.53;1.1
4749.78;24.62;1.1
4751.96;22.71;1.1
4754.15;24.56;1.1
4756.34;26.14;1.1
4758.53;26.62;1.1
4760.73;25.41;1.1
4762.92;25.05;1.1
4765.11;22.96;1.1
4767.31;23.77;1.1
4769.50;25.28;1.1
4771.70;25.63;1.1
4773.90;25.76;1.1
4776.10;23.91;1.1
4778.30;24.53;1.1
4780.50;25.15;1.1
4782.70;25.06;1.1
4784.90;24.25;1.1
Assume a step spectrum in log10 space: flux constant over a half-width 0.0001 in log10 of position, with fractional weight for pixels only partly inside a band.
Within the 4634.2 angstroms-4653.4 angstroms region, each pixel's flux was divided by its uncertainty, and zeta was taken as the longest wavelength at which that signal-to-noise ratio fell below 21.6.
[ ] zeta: 4652.36 angstroms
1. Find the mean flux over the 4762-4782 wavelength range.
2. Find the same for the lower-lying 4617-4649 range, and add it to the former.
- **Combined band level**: 49.9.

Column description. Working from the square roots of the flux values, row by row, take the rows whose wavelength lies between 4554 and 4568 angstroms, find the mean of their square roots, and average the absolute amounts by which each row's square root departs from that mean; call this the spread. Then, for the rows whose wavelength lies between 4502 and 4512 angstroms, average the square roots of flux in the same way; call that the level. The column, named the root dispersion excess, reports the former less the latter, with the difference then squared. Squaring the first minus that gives 24.0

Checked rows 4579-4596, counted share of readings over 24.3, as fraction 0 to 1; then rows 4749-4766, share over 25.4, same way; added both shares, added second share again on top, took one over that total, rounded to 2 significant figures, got 0.67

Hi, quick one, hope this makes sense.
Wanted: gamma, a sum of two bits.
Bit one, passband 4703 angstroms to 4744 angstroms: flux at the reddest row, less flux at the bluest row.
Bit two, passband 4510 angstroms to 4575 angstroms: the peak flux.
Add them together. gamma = 25.6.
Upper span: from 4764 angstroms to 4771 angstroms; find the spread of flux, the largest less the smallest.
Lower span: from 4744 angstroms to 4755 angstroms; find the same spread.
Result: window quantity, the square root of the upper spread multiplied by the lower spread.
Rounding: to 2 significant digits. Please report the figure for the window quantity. 2.5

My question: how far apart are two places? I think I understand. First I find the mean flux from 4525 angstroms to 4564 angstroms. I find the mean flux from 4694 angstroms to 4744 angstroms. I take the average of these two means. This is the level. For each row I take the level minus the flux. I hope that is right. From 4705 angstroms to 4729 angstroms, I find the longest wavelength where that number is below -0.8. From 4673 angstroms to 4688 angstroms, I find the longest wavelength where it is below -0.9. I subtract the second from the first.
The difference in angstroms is 36.8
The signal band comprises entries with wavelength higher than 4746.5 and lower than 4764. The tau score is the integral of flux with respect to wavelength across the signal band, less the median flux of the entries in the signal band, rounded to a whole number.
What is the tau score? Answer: 410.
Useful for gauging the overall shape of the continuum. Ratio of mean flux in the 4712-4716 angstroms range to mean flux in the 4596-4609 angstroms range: 1.04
